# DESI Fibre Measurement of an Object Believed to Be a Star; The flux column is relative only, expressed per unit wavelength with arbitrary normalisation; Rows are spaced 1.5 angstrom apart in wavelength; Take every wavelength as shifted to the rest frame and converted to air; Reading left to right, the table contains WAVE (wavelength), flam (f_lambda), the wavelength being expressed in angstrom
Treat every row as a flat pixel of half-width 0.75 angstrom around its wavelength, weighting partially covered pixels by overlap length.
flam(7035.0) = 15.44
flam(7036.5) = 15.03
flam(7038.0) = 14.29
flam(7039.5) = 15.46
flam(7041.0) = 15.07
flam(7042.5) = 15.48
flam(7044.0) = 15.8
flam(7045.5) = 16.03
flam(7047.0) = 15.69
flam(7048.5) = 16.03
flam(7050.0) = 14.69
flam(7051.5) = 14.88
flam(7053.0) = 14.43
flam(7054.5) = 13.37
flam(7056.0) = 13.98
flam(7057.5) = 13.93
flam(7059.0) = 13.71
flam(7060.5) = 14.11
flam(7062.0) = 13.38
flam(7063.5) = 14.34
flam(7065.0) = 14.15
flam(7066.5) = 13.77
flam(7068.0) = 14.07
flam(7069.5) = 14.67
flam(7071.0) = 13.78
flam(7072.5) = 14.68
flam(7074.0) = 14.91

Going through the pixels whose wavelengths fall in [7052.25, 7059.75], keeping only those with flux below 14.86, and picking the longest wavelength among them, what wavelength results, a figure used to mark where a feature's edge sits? 7059.0 angstrom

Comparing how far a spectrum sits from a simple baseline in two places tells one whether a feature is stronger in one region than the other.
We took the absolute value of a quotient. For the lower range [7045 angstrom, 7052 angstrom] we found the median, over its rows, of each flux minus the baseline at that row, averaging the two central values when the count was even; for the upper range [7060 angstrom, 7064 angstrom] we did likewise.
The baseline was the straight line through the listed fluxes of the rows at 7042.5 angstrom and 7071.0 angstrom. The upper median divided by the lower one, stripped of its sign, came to 0.6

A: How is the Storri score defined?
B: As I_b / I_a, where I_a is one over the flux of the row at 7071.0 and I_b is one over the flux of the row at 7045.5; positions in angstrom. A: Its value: 0.86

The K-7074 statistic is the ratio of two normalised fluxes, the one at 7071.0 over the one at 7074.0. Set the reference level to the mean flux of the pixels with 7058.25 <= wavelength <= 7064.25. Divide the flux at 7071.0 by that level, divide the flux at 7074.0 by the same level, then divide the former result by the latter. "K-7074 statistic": 0.92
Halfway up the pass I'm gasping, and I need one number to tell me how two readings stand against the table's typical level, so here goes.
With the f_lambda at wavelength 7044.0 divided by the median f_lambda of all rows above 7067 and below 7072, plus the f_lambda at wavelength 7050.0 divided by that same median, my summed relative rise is 2.17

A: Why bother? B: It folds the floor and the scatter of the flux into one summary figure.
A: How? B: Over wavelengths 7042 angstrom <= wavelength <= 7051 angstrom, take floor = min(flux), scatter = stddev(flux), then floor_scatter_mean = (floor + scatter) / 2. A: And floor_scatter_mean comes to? 7.6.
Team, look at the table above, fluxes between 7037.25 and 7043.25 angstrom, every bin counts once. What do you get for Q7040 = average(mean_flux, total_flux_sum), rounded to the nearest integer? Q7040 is 38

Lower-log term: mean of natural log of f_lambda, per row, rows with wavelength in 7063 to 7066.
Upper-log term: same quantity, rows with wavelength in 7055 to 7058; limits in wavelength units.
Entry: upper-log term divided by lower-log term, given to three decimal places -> 0.992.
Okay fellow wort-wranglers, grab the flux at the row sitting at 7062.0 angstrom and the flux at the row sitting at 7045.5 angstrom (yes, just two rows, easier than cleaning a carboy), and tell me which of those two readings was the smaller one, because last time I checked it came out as 13.4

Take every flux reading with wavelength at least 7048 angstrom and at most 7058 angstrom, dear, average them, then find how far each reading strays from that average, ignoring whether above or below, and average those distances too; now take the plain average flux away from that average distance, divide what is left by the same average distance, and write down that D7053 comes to -22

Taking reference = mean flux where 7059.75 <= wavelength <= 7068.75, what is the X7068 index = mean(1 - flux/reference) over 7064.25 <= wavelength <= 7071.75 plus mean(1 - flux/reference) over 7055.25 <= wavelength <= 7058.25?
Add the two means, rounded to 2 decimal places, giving -0.01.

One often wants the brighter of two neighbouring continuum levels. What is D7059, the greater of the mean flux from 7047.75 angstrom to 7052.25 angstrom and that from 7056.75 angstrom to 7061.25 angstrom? 15.20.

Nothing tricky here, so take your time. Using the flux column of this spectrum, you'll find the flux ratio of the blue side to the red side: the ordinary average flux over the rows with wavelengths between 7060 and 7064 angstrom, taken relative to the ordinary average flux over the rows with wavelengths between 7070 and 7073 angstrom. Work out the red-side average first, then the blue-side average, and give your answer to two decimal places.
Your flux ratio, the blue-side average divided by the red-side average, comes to 0.98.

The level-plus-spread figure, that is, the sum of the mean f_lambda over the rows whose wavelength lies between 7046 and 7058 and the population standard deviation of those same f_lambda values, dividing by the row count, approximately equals 15.5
